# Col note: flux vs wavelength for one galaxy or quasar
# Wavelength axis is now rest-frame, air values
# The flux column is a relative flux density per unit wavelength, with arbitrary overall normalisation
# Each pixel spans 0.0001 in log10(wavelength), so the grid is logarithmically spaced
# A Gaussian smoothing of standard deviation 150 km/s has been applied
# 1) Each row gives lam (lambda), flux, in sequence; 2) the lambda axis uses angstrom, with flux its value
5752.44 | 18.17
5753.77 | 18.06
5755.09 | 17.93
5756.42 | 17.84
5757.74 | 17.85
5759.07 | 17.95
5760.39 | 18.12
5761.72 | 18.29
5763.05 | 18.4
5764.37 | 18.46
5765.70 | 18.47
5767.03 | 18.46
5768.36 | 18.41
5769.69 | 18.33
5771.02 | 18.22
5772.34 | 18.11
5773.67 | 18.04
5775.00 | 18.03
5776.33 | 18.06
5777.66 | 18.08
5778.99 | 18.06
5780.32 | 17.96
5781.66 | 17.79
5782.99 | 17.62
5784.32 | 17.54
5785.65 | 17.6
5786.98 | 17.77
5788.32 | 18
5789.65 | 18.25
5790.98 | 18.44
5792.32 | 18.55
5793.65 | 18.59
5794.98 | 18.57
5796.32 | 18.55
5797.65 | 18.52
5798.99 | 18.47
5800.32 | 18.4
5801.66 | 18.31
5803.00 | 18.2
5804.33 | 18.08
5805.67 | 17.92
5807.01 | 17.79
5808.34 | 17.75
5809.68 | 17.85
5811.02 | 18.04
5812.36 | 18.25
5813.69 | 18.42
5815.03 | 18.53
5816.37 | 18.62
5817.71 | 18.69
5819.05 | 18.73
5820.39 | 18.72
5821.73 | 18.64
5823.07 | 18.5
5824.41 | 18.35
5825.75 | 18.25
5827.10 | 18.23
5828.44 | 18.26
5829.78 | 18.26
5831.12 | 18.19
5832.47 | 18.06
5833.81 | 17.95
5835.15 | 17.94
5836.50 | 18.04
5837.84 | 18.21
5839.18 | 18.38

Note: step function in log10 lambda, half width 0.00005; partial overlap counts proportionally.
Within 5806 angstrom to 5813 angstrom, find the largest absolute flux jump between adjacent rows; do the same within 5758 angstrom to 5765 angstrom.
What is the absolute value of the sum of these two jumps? 0.380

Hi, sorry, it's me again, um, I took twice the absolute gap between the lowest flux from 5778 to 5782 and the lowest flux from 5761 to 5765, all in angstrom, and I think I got 1.00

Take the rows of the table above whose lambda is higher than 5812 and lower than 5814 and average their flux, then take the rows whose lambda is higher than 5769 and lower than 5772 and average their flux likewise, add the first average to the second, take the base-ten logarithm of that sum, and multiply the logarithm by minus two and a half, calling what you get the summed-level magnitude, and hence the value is -3.91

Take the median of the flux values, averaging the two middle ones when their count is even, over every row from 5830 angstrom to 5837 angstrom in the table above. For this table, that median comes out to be 18.0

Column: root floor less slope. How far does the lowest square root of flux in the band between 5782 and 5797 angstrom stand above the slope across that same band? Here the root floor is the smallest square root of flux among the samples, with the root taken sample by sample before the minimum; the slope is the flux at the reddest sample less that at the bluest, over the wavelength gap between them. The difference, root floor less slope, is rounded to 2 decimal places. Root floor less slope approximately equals 4.12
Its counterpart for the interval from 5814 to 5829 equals 4.29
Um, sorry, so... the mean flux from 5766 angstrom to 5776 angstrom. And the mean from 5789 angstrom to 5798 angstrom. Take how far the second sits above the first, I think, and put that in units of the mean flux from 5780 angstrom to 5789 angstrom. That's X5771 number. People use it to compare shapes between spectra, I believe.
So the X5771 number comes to 0.015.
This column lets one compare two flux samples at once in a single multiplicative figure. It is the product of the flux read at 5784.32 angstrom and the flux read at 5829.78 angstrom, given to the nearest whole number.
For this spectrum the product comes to 320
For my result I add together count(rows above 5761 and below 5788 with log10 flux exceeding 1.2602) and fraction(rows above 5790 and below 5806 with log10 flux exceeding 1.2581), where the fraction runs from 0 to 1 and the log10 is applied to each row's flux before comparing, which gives 8.8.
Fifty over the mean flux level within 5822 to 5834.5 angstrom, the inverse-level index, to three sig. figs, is 2.74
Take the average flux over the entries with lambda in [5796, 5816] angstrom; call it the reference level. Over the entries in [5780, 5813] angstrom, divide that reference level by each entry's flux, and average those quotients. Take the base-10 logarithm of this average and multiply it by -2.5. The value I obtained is -0.006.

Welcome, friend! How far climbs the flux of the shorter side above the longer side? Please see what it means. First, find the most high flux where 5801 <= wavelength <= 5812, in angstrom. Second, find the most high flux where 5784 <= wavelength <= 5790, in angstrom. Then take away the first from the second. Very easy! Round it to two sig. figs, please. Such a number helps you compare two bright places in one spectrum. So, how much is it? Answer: -0.060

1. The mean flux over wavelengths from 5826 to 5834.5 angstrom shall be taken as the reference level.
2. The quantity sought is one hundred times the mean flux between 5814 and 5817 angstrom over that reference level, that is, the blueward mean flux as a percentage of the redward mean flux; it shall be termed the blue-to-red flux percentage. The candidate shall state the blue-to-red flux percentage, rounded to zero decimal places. 102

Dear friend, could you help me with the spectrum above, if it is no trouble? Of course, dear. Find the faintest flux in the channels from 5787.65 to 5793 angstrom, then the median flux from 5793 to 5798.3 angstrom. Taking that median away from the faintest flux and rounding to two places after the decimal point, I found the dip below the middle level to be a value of -0.56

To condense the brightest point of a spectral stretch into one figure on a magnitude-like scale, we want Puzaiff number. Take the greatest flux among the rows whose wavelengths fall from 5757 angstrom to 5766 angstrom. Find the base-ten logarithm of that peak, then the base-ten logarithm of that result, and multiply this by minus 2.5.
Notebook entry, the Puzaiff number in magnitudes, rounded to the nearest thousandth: -0.256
